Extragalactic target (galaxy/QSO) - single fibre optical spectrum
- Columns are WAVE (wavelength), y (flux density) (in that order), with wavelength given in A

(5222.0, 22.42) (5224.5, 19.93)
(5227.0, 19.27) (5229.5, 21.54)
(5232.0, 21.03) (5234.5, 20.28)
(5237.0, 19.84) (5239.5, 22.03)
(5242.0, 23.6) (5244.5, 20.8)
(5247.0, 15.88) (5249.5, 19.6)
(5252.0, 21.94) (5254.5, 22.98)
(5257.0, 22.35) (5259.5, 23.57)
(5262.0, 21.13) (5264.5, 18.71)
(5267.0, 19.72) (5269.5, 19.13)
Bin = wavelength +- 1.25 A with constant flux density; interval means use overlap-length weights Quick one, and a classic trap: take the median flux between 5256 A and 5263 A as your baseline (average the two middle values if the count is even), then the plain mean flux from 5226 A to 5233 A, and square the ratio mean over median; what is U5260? 0.85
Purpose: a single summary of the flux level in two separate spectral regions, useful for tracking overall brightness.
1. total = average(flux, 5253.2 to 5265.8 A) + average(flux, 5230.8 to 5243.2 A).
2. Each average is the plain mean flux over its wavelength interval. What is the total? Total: 43.1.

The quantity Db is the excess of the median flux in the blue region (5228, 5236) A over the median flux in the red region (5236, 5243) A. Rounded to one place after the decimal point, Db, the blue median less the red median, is -1.0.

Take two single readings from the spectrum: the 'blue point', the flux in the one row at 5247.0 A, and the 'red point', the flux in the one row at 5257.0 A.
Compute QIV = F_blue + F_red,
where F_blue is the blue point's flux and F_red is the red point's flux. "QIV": 38.2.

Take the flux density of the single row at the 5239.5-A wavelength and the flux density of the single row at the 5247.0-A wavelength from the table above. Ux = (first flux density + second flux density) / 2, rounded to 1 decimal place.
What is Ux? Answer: 19.0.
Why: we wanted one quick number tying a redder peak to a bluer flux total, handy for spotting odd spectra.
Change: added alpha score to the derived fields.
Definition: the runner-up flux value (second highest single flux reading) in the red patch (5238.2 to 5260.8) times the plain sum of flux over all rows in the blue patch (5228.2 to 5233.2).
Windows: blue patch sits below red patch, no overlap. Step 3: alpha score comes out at 1003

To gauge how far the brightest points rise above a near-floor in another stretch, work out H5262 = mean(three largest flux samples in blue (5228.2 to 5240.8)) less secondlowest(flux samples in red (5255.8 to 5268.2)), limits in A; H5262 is 1.8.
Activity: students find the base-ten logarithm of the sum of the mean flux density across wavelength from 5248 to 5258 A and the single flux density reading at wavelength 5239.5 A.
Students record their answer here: 1.64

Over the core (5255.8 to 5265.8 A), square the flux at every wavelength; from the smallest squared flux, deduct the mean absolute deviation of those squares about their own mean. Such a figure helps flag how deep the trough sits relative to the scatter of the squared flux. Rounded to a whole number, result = 285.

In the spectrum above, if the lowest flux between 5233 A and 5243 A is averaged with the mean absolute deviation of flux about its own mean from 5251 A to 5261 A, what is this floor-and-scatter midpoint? 10.2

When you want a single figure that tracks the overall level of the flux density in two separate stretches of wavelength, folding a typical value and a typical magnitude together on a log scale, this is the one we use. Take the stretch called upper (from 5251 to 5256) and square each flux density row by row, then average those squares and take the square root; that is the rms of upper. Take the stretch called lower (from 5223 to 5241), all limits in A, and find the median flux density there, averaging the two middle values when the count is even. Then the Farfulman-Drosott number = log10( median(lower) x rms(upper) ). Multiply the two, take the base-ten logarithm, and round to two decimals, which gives 2.66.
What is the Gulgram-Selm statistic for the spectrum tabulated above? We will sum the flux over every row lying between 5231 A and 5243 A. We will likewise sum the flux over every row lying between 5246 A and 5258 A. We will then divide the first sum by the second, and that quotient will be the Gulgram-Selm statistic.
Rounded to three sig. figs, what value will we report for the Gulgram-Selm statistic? 1.04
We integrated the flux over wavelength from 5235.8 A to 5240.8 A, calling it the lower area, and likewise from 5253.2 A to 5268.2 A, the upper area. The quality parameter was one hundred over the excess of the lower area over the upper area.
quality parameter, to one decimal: -0.5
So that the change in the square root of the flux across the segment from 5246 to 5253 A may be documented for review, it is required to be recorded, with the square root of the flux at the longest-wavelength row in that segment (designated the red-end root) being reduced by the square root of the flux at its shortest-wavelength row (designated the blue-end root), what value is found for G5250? 0.70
